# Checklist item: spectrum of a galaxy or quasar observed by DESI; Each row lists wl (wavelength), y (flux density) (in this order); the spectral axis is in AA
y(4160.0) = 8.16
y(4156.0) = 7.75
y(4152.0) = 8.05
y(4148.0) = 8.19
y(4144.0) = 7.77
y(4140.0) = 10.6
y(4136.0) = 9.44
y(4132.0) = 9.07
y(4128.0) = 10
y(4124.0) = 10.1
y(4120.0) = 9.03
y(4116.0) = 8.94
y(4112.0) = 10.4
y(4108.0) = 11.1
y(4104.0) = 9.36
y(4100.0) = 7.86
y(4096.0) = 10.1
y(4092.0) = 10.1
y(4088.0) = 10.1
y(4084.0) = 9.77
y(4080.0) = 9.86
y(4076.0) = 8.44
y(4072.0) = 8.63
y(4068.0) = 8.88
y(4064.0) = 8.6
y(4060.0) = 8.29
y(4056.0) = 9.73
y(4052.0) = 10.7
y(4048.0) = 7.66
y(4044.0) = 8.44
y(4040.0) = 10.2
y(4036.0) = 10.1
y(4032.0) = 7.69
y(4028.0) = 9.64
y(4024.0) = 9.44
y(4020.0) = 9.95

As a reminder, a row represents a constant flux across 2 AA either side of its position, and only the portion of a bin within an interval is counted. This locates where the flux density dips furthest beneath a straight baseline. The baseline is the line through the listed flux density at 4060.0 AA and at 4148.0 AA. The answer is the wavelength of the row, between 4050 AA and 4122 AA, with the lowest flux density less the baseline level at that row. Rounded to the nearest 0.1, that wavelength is 4100.0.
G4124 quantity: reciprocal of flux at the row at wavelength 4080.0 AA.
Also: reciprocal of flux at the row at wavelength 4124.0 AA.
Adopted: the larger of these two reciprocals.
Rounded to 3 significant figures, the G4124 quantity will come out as 0.101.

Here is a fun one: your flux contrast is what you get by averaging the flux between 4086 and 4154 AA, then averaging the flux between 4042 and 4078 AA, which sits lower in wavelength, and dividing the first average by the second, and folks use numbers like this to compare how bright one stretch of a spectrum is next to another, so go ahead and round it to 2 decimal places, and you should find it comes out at 1.07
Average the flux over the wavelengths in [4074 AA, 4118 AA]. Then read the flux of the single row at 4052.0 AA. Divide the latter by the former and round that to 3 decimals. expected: 1.110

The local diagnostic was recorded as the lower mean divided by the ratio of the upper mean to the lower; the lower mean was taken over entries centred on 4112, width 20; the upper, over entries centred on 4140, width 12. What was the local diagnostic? 10.3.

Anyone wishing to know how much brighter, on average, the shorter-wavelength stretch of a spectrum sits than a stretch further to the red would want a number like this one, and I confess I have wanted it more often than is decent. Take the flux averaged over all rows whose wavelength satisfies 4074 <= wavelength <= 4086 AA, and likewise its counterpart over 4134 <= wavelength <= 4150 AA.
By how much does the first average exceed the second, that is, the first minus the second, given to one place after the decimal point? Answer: 0.4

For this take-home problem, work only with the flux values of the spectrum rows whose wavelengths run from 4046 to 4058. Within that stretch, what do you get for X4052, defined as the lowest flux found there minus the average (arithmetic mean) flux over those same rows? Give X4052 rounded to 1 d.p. -1.7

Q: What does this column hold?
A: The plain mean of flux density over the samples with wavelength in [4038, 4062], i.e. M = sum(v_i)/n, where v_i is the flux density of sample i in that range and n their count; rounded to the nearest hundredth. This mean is 9.17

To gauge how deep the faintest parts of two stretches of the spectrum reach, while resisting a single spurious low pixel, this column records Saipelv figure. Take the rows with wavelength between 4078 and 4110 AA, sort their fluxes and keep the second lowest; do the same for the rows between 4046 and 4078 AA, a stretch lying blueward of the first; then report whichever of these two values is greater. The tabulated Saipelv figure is 9.4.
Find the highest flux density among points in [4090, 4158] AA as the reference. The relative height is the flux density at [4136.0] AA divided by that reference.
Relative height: 0.85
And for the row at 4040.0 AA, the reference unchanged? 0.92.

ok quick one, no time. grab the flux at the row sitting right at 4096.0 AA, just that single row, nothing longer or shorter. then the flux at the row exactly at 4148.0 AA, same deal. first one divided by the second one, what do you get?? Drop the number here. 1.2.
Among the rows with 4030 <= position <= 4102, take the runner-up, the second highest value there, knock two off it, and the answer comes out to 8.20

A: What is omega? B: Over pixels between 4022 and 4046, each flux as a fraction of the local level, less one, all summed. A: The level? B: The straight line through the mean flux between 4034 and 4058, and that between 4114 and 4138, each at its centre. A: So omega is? -0.1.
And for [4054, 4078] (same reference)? -0.4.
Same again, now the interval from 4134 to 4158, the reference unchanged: -0.5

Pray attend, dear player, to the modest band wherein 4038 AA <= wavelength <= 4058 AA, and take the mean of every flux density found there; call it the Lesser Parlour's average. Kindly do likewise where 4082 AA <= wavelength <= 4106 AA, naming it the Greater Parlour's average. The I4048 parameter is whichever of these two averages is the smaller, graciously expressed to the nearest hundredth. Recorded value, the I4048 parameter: 9.35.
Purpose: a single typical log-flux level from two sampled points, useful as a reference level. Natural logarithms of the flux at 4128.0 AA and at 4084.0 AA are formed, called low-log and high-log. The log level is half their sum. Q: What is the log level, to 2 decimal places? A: 2.29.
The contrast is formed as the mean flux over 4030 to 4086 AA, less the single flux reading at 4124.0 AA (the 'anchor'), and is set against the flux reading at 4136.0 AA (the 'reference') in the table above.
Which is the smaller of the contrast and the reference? -1.0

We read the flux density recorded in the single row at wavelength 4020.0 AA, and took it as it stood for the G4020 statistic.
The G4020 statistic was 9.95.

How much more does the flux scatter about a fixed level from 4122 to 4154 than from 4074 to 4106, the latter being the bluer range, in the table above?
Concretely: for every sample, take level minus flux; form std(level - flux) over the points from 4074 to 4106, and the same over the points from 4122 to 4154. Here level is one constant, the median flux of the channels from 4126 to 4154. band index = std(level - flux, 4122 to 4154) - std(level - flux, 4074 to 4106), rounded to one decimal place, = 0.2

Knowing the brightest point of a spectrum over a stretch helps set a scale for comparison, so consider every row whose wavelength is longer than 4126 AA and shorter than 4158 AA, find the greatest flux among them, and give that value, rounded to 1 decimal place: 10.6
